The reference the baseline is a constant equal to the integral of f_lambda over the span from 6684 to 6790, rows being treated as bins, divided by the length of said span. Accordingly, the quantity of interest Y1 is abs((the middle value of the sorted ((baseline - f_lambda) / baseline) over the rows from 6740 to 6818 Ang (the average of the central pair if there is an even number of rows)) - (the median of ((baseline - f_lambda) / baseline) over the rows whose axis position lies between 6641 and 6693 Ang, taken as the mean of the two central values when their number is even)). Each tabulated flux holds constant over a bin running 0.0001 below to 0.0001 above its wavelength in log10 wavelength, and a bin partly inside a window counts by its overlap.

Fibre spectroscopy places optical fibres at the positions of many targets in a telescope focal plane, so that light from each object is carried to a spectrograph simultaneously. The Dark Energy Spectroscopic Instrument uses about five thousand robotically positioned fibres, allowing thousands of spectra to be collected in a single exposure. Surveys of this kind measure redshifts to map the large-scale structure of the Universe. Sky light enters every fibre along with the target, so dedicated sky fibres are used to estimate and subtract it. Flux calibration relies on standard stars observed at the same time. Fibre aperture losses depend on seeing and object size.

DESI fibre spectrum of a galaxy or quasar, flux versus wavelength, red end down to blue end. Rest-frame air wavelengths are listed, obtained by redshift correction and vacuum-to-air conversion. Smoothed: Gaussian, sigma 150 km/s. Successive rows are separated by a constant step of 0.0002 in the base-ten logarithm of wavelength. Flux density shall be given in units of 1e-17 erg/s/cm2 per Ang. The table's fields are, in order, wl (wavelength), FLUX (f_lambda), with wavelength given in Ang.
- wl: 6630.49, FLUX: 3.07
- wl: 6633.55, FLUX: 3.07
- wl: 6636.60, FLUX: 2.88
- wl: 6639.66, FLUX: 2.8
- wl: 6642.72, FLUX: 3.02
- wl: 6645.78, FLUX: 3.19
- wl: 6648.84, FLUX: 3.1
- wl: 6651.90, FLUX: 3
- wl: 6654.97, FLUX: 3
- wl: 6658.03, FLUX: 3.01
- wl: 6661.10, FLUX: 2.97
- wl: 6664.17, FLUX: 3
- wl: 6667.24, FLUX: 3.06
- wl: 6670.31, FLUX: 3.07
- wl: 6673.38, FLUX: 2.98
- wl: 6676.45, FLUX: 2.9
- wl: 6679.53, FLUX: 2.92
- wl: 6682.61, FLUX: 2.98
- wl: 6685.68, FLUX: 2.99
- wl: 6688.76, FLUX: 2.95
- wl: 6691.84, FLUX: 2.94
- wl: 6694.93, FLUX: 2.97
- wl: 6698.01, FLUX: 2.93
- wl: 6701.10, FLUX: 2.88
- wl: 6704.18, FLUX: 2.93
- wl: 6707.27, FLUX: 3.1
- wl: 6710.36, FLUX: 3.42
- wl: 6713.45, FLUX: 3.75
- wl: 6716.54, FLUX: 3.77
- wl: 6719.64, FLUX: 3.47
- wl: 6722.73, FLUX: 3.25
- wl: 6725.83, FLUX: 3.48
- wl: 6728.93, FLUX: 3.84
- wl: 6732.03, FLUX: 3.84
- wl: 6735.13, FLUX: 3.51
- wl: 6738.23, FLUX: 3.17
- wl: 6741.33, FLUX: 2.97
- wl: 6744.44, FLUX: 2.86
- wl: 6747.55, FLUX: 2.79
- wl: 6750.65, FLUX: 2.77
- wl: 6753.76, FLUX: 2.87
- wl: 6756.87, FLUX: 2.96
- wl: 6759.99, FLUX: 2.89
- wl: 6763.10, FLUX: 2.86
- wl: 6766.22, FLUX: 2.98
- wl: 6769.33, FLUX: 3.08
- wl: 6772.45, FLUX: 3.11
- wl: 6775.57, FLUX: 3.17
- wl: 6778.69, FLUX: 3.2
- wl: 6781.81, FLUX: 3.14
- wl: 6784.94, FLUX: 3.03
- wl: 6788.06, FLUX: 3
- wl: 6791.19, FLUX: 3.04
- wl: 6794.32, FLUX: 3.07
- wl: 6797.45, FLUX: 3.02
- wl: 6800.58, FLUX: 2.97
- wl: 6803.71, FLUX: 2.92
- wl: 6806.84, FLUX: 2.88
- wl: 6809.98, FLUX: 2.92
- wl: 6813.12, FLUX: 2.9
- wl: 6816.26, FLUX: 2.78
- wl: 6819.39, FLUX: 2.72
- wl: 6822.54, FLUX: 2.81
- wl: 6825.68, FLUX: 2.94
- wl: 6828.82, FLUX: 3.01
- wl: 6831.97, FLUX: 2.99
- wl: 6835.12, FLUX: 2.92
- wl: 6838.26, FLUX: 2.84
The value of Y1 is 0.01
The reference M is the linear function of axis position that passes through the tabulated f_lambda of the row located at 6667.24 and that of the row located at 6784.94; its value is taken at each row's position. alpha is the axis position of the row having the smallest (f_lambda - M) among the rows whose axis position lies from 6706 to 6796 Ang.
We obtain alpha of 6750.65 Ang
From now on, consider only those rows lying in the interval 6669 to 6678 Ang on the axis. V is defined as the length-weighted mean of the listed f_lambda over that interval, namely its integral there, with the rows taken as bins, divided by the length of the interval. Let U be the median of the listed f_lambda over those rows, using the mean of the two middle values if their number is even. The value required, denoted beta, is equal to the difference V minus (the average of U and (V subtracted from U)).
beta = 1.49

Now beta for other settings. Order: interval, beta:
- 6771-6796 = 1.55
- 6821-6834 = 1.44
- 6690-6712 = 1.60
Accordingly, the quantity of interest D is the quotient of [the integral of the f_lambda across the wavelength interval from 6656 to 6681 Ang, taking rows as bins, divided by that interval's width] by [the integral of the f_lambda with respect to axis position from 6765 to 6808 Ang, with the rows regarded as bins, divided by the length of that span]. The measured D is 0.98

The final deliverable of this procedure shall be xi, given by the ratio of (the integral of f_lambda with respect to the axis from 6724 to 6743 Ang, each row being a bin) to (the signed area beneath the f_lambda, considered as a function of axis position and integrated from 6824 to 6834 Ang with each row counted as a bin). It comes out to 2.2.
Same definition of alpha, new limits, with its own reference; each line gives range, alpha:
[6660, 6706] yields 6701.10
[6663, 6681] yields 6676.45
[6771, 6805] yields 6803.71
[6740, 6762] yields 6750.65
